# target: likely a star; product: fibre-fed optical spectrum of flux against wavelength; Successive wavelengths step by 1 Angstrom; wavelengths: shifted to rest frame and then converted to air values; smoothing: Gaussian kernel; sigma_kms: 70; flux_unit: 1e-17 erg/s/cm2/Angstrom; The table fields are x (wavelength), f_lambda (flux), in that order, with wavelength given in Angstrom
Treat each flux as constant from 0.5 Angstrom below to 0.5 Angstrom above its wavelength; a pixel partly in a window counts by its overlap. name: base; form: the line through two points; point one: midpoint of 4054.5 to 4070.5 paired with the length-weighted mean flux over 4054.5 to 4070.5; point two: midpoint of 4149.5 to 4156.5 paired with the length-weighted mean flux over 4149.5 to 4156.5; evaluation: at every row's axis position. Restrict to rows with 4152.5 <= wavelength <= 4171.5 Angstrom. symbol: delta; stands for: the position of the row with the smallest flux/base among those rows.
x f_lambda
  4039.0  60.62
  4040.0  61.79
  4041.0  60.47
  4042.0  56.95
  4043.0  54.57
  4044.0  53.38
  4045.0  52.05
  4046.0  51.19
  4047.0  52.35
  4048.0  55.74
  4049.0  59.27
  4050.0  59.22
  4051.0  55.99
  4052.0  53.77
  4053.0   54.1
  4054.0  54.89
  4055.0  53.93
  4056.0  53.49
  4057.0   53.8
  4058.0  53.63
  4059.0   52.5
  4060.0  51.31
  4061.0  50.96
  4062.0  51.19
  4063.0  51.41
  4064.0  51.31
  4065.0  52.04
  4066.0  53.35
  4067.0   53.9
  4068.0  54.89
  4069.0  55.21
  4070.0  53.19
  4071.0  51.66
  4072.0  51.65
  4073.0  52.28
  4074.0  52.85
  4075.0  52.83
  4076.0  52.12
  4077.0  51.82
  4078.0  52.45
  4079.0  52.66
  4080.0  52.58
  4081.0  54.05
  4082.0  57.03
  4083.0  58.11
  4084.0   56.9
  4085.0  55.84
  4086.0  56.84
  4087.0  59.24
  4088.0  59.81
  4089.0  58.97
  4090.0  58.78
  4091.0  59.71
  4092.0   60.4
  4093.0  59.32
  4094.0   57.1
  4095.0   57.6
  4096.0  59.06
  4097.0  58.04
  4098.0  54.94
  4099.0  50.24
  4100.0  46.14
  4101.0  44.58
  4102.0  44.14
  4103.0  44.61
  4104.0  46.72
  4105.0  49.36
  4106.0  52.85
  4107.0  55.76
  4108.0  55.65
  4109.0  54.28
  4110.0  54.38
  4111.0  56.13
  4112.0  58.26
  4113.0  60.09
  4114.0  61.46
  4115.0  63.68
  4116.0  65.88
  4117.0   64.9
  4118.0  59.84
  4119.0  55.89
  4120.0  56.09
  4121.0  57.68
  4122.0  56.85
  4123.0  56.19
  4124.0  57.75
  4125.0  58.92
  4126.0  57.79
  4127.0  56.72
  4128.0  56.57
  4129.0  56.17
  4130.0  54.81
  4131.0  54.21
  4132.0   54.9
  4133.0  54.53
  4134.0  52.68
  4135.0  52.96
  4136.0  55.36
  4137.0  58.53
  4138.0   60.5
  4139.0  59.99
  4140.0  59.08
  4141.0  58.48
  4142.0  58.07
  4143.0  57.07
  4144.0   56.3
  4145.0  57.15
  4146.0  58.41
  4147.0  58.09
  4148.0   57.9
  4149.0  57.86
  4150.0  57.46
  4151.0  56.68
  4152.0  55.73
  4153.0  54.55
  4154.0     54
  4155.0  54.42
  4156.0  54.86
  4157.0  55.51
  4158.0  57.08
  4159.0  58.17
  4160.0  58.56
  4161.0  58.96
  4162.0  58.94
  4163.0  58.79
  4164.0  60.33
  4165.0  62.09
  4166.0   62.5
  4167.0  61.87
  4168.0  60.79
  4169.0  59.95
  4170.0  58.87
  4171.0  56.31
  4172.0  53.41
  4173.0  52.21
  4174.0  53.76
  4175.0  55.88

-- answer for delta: 4154.0 Angstrom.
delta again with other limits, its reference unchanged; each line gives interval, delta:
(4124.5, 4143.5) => 4134.0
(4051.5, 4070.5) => 4061.0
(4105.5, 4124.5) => 4106.0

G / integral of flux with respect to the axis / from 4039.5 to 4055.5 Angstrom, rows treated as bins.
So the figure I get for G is 890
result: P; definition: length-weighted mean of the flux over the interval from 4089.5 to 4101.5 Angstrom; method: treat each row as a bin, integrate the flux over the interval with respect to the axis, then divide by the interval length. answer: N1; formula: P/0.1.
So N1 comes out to 555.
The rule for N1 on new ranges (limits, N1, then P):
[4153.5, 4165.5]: 576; 57.6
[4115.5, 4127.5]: 587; 58.7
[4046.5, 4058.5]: 550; 55.0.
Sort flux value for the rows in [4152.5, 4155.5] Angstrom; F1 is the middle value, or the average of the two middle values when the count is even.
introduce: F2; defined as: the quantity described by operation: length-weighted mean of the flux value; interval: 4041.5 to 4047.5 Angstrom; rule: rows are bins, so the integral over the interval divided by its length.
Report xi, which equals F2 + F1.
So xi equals 107.8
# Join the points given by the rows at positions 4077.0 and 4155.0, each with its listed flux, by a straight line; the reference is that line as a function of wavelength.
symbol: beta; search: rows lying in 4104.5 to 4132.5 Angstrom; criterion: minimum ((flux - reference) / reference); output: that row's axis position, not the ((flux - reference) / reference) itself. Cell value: 4105.0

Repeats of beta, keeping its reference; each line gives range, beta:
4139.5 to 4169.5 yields 4154.0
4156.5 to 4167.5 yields 4157.0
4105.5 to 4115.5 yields 4106.0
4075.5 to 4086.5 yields 4077.0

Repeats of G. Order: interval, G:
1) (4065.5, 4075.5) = 532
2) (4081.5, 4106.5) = 1366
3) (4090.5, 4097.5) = 411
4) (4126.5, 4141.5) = 845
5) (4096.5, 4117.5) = 1142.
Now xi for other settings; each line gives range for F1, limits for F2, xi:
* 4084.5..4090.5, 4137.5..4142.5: 118.1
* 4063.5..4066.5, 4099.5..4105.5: 98.0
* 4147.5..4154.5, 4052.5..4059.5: 110.4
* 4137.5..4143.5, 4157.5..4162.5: 117.1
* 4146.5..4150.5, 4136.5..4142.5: 117.0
